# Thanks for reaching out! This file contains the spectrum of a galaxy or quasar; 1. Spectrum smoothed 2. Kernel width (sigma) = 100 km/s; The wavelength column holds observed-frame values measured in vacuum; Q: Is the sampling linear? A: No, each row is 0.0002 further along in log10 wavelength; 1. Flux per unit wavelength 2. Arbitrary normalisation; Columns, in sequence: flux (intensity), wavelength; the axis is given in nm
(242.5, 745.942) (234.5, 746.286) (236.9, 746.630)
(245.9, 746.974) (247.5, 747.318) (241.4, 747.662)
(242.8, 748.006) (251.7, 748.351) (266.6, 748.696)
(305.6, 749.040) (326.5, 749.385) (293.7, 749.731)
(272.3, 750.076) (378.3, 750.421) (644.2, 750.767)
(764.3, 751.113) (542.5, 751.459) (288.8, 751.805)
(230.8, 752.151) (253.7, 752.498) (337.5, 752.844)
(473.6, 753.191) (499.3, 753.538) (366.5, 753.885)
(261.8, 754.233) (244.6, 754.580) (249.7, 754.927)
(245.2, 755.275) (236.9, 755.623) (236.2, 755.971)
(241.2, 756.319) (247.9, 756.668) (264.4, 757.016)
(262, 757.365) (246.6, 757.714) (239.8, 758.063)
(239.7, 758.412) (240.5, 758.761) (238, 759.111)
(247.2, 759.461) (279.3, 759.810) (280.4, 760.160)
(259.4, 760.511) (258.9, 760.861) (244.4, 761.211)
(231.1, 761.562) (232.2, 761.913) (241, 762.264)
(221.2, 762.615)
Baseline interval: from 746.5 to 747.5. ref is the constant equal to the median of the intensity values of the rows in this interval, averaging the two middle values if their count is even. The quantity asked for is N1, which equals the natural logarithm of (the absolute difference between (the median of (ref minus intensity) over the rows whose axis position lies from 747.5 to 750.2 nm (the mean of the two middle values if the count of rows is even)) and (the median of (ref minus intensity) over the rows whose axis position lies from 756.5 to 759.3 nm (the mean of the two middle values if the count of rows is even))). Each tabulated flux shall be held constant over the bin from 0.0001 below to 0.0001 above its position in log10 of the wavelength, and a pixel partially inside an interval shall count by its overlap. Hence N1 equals 3.3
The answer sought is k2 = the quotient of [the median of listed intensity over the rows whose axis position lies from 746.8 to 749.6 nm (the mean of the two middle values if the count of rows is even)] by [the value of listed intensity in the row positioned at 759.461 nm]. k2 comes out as 1.01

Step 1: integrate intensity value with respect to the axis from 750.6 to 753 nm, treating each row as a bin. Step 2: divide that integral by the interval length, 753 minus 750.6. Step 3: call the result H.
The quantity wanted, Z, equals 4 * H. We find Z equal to 1750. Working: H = 438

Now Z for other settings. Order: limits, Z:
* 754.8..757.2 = 983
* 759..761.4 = 1034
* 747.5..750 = 1102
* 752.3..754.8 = 1381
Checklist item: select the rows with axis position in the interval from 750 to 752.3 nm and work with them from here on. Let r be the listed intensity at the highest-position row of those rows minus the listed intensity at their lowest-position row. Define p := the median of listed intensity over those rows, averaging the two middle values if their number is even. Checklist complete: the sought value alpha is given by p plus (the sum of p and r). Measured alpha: 715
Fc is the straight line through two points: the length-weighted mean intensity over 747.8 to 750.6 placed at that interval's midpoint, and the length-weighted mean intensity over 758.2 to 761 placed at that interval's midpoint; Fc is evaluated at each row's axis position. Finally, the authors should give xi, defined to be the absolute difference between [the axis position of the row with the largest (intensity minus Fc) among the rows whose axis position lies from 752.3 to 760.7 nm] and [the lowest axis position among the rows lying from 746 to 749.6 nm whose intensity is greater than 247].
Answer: 6.22 nm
